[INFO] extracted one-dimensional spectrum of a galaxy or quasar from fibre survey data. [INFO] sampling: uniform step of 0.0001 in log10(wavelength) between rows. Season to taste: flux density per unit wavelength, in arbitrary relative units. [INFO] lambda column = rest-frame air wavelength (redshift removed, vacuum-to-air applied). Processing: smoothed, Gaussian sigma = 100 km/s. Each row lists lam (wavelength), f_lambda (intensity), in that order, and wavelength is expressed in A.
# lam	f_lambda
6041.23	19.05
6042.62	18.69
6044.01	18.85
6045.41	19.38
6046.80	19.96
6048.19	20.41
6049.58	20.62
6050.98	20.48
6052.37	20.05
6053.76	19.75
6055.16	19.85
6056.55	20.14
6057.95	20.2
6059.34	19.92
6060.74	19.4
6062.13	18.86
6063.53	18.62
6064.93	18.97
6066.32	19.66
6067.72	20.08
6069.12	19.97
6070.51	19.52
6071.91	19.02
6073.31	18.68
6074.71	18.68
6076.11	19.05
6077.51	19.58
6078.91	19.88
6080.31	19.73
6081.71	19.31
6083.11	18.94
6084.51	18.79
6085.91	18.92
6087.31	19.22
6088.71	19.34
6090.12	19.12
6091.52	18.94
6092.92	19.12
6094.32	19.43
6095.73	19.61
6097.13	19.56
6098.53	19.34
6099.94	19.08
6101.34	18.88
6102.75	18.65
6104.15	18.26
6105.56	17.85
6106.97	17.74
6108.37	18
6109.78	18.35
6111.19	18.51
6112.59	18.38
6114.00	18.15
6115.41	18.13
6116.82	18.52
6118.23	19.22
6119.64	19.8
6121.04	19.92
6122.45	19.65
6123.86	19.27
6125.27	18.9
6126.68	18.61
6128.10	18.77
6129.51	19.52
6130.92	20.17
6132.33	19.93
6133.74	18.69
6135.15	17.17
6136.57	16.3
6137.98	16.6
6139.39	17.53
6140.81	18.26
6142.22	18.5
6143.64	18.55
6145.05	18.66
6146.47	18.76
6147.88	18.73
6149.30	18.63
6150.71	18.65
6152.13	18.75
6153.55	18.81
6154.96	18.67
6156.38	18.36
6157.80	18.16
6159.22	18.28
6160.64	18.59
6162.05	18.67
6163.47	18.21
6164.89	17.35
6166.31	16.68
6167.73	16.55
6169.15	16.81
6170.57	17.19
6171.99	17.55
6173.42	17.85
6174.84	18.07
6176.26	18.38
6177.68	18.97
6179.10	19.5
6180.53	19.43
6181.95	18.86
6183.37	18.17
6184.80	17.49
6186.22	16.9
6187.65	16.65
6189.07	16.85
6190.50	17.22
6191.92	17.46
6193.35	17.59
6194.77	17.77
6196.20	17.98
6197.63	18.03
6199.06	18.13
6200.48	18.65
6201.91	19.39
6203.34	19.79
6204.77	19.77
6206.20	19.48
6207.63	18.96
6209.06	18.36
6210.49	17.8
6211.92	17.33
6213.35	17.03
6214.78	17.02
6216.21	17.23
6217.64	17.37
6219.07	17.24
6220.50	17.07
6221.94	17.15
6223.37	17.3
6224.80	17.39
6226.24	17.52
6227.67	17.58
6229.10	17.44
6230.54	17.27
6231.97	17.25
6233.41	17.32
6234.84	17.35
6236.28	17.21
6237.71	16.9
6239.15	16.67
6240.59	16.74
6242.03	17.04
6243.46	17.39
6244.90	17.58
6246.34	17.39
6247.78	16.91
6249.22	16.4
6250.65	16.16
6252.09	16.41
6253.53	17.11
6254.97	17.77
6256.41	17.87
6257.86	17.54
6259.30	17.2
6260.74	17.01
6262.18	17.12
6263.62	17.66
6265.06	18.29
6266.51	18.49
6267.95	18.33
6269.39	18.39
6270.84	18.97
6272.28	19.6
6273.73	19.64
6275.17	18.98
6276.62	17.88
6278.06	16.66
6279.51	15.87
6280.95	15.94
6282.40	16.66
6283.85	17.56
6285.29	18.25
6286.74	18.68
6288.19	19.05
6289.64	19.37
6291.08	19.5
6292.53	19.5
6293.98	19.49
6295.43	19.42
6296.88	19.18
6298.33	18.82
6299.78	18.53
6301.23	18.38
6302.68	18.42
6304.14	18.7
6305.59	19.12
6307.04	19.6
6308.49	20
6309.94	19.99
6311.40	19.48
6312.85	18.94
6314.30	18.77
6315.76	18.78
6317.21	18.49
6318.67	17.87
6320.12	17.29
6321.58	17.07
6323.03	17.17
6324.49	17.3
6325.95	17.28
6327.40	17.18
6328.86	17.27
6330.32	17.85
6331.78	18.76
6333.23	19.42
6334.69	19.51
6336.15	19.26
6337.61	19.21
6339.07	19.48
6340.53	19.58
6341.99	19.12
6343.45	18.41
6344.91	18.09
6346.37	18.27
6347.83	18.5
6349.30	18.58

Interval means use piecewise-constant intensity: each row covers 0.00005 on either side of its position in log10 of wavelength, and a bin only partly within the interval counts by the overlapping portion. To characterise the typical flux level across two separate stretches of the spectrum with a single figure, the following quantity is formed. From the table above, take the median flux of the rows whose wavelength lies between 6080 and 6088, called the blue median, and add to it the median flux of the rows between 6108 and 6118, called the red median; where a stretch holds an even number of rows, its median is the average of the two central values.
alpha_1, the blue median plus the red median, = 37.4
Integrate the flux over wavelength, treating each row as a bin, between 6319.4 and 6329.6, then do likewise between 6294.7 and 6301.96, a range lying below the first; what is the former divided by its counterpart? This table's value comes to 1.3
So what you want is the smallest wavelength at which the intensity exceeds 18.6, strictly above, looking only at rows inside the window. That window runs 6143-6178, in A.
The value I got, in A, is 6145.05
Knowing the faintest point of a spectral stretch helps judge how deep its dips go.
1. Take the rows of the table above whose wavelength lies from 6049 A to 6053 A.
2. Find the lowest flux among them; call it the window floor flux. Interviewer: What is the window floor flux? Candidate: 20.05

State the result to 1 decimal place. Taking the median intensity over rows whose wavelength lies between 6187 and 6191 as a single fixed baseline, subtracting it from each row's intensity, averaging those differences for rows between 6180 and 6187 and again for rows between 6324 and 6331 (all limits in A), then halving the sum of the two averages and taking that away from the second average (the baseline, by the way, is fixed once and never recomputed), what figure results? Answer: -0.4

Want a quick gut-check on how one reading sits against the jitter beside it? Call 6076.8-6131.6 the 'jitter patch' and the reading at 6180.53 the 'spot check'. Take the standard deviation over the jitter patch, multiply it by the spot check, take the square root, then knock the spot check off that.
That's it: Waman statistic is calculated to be -16.0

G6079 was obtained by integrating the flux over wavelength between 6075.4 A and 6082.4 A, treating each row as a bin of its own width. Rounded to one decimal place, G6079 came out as 136.5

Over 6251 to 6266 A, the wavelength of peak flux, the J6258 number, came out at 6265.06 A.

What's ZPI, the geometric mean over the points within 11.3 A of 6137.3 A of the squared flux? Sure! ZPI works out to 338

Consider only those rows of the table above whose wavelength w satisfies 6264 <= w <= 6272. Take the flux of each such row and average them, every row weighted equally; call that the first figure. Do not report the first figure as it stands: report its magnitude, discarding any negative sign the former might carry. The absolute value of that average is 18.5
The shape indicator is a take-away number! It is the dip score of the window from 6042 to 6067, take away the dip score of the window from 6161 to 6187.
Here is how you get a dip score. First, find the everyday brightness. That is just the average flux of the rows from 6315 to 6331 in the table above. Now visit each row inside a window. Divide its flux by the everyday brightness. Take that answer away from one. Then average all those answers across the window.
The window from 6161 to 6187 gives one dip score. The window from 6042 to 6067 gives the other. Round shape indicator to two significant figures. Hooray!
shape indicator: -0.098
